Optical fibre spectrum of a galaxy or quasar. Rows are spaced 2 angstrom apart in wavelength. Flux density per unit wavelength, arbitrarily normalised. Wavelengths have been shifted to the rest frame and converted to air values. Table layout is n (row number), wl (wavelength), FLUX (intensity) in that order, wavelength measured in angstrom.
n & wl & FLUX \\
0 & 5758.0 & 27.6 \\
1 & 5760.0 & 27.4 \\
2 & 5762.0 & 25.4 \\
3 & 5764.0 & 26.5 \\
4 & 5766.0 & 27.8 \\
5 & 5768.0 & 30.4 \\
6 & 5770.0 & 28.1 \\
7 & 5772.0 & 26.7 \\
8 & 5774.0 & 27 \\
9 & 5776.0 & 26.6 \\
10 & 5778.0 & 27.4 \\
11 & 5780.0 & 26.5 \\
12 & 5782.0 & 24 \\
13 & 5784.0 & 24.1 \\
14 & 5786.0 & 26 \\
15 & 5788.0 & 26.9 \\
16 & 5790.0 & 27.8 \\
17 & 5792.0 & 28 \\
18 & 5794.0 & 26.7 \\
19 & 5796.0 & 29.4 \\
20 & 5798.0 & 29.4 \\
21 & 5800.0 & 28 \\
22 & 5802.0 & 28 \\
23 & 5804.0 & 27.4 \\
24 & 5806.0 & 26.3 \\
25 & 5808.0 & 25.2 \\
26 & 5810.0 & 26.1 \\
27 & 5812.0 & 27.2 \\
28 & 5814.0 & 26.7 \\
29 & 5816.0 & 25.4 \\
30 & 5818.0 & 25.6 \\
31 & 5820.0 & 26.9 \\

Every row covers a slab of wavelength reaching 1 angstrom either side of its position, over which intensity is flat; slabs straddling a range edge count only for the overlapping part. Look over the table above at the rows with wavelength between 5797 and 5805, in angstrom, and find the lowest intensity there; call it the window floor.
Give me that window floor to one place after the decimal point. 27.4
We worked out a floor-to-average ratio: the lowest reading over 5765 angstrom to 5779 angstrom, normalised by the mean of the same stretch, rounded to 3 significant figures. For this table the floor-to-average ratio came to 0.960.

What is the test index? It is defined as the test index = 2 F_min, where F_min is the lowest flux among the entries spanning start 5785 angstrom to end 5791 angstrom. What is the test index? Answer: 52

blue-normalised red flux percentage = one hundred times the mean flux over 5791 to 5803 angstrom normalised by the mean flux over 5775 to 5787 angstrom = 110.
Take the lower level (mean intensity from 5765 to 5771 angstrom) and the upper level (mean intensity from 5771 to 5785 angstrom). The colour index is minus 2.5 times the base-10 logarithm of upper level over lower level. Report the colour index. 0.11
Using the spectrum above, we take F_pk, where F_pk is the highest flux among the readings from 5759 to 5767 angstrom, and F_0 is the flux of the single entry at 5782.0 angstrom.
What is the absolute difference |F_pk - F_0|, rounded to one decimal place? 3.8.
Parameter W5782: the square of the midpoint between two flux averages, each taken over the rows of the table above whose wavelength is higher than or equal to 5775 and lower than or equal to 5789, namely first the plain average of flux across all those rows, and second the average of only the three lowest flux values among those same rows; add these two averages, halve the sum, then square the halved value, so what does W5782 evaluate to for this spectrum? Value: 641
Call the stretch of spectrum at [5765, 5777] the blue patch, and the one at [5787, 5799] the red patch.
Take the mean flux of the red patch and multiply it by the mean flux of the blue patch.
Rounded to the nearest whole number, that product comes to 778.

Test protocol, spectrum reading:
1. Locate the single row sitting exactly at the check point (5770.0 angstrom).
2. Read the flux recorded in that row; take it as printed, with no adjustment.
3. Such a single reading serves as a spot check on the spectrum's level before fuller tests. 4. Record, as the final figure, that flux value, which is 28.1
